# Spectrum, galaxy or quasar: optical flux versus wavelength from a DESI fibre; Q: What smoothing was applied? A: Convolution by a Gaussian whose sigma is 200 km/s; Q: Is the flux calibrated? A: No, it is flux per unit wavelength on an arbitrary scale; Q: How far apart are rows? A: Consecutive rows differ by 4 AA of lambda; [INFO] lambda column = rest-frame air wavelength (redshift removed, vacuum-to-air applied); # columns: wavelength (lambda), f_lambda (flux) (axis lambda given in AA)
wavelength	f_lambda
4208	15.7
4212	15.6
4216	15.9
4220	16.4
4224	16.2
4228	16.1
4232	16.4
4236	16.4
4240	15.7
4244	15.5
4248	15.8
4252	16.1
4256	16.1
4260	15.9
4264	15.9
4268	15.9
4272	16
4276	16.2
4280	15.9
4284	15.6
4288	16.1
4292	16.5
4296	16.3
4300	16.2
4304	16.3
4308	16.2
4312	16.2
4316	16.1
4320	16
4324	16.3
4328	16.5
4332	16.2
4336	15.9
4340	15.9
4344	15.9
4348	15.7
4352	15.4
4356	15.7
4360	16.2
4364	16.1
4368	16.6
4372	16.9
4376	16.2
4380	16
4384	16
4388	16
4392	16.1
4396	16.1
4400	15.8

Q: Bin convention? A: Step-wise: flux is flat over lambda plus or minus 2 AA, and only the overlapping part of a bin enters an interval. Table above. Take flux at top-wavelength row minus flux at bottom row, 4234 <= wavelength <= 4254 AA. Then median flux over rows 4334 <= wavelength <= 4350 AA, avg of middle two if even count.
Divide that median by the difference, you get -53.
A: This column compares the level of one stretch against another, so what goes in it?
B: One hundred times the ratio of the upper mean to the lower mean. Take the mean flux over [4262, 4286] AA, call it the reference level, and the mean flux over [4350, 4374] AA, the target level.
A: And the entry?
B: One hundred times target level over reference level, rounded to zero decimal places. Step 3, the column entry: 101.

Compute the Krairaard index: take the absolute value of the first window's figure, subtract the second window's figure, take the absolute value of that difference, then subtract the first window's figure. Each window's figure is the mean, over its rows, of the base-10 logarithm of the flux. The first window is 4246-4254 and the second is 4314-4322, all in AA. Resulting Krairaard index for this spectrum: -1.200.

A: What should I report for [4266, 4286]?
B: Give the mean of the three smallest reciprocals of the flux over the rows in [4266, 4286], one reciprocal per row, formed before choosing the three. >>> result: 0.0624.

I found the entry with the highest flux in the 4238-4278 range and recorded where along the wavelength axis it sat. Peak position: 4276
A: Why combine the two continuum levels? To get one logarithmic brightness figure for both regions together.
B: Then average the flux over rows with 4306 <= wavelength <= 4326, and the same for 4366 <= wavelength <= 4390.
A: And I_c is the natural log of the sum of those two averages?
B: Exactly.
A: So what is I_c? 3.479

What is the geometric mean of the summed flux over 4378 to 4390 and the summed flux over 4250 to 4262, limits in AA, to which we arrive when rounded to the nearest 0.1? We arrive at 48.0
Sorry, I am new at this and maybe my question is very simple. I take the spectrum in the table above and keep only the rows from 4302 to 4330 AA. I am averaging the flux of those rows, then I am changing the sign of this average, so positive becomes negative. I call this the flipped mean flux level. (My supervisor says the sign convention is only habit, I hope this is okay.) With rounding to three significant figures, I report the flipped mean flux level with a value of -16.2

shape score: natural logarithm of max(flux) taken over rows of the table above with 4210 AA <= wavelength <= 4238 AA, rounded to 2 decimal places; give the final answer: 2.80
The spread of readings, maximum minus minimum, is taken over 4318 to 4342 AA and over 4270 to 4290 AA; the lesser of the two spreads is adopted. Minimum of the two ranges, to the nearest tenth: 0.6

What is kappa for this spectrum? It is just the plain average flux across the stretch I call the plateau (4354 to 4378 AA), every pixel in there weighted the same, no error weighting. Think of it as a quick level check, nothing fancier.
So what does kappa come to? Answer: 16.3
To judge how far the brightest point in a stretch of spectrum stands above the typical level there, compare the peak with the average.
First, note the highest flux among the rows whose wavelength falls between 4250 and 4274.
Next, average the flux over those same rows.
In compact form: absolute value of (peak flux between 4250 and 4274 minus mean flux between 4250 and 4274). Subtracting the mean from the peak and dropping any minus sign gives 0.1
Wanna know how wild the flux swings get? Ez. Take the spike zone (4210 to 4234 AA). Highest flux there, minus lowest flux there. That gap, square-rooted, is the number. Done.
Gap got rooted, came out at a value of 0.9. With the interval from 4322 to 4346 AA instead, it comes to 0.8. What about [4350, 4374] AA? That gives 1.2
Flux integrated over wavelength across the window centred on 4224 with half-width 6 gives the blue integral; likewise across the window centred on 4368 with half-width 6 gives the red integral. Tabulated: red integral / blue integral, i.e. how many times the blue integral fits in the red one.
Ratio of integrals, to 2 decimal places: 1.02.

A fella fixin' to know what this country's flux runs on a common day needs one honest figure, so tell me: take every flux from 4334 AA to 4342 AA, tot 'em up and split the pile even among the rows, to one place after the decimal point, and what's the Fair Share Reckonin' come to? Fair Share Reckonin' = 15.9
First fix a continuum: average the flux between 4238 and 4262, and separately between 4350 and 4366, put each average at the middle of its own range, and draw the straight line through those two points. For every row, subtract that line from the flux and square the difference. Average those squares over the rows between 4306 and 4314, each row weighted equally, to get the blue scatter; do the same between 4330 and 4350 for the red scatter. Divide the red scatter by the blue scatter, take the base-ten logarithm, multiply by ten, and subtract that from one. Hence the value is 7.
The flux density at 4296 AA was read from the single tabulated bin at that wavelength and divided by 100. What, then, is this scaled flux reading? 0.163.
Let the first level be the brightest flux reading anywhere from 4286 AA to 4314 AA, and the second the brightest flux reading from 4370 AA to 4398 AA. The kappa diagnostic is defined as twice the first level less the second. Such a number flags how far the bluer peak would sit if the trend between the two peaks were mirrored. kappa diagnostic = 16.1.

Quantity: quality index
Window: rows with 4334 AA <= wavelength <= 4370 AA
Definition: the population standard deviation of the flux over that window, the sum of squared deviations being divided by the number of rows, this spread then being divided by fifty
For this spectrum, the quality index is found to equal 0.006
